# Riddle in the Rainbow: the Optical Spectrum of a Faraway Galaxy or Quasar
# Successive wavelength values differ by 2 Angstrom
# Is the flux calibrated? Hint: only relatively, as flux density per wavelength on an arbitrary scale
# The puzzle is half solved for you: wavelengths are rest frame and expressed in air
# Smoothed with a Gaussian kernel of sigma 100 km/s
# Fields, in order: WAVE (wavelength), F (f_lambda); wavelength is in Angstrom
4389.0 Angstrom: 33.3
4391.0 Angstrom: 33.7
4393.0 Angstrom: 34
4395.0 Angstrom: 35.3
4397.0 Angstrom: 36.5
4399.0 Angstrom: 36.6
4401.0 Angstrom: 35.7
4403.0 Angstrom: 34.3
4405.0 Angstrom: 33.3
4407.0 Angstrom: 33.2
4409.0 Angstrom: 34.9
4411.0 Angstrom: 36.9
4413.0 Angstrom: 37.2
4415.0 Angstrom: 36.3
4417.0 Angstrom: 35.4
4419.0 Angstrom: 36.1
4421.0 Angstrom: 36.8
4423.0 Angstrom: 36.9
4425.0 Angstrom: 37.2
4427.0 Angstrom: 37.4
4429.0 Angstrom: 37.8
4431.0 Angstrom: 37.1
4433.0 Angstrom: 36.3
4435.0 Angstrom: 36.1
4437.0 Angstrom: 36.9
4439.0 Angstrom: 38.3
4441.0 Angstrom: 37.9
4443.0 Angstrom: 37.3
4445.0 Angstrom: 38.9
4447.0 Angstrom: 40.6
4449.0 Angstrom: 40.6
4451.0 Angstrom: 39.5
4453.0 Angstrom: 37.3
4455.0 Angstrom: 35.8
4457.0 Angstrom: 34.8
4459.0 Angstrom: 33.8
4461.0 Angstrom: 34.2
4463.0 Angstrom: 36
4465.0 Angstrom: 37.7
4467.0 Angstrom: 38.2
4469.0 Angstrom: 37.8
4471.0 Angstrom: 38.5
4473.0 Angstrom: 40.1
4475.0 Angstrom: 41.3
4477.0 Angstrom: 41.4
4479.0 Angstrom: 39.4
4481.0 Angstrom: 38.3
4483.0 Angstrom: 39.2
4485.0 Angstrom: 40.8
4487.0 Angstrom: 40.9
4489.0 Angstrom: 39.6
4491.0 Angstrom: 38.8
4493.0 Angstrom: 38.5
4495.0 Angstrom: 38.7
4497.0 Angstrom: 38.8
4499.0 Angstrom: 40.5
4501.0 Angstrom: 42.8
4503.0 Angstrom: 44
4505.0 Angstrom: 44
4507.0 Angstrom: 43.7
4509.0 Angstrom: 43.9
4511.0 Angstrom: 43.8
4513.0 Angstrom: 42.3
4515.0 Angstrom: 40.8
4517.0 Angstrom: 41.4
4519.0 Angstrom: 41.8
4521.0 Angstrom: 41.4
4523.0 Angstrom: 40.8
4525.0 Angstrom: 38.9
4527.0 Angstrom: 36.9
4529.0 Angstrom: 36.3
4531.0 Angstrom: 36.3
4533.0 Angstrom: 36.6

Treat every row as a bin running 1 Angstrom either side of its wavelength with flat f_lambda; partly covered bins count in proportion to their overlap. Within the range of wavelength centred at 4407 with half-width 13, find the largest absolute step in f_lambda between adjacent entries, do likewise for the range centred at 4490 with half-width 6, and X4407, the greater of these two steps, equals 2.00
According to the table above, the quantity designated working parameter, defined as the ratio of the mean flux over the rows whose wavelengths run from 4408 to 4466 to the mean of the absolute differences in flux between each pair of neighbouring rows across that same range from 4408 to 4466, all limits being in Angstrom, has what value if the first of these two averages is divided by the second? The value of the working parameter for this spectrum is 41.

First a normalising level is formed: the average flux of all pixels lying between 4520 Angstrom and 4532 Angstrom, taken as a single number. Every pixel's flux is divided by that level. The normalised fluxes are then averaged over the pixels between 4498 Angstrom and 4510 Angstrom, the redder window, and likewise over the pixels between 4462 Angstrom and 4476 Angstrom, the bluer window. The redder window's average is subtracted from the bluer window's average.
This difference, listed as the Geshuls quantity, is -0.12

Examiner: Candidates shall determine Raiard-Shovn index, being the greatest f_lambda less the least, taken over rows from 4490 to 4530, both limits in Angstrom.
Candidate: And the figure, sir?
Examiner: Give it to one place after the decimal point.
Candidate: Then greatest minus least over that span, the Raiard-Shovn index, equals 7.7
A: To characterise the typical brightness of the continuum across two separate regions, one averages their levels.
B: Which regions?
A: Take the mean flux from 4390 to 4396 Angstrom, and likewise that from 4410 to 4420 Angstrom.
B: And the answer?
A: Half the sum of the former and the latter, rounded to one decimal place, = 35.4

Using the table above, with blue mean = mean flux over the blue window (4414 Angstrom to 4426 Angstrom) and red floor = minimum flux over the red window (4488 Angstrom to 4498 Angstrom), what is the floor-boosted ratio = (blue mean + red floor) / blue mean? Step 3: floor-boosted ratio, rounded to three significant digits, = 2.06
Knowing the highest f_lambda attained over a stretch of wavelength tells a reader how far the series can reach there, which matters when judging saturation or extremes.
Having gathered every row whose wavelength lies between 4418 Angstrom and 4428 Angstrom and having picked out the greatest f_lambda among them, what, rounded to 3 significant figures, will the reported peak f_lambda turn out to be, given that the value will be 37.4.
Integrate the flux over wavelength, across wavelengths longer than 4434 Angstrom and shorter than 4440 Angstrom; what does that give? 223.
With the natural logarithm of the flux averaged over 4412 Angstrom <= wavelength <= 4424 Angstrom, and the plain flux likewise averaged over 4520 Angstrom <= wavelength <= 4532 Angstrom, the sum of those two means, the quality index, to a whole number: 42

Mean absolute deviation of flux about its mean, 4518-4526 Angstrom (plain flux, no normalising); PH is 0.9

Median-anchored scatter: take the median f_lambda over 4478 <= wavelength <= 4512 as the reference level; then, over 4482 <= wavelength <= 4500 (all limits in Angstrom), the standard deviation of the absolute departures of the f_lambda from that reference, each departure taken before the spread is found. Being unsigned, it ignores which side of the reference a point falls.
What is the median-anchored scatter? 0.7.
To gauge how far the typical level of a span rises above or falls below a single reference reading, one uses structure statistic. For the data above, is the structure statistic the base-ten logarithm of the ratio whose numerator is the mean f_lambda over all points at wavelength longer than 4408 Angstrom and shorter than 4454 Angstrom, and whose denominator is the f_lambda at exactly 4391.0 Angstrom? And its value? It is 0.045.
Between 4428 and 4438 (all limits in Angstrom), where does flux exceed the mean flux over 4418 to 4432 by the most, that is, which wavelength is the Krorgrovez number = 4429.0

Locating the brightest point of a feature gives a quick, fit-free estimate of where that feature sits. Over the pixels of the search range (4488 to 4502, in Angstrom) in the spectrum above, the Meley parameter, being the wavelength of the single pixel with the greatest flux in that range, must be 4501.0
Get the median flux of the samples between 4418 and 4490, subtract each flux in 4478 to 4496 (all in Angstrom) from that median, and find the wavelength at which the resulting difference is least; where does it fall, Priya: 4487.0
